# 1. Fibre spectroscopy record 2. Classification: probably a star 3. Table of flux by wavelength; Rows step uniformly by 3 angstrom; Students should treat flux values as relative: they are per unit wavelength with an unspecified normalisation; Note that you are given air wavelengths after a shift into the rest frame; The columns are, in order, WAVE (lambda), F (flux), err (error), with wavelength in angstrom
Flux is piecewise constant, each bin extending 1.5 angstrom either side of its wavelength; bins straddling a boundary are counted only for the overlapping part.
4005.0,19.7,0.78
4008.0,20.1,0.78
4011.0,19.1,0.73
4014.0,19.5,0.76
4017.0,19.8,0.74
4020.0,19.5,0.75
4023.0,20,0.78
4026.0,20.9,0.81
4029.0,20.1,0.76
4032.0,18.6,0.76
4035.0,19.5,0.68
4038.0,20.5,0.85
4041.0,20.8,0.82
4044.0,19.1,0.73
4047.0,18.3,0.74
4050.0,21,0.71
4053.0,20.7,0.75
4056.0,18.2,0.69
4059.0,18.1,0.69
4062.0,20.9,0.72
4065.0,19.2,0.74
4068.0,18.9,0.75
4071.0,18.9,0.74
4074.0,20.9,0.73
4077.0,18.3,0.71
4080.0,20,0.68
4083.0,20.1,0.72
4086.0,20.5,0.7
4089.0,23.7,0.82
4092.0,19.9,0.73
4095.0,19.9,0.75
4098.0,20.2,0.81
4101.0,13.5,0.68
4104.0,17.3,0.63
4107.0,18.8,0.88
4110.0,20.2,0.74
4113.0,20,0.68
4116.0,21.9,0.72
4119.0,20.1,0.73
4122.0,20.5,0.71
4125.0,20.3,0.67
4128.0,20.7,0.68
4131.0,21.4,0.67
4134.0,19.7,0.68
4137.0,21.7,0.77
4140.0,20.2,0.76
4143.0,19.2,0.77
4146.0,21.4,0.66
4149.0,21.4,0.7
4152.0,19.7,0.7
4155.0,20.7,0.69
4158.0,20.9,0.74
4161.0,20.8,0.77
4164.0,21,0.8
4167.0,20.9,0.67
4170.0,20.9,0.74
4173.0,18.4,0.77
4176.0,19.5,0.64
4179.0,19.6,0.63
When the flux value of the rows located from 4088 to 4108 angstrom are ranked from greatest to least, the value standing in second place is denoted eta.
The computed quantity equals 20.2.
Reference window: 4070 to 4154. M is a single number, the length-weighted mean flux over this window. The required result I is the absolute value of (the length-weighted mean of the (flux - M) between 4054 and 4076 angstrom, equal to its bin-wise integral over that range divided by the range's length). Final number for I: 0.72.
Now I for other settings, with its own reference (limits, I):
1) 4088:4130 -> 0.27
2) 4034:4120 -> 0.39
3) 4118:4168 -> 0.60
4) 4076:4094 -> 0.44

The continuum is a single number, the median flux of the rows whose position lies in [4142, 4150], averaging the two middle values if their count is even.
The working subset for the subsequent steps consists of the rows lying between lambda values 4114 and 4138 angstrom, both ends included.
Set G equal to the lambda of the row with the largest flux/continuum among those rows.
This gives 4116.0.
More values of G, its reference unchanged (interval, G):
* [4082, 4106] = 4089.0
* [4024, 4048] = 4026.0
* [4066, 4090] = 4089.0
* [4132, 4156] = 4137.0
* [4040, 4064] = 4050.0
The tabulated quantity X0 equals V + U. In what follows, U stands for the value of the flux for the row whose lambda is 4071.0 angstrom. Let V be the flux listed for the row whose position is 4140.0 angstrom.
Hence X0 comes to 39.1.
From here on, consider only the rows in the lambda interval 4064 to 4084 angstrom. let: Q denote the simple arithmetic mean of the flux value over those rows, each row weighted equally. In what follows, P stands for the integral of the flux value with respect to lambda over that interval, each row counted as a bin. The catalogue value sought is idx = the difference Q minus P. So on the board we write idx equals -370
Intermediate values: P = 389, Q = 19.5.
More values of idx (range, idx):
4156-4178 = -427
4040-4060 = -370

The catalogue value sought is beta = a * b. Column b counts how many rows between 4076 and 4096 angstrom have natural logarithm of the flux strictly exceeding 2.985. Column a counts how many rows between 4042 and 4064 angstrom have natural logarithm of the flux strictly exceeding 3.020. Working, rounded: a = 3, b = 6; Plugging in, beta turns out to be 18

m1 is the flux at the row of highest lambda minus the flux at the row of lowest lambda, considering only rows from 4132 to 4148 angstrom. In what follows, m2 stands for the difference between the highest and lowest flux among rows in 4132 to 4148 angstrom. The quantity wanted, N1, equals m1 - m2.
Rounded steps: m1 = 1.7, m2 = 2.5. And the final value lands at -0.8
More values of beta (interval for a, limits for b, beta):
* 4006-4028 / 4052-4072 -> 2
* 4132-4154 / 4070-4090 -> 15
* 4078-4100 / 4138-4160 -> 10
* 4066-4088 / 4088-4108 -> 8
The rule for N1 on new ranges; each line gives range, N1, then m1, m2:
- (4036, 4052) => -2.2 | 0.5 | 2.7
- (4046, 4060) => -3.1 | -0.2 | 2.9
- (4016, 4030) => -1.1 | 0.3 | 1.4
